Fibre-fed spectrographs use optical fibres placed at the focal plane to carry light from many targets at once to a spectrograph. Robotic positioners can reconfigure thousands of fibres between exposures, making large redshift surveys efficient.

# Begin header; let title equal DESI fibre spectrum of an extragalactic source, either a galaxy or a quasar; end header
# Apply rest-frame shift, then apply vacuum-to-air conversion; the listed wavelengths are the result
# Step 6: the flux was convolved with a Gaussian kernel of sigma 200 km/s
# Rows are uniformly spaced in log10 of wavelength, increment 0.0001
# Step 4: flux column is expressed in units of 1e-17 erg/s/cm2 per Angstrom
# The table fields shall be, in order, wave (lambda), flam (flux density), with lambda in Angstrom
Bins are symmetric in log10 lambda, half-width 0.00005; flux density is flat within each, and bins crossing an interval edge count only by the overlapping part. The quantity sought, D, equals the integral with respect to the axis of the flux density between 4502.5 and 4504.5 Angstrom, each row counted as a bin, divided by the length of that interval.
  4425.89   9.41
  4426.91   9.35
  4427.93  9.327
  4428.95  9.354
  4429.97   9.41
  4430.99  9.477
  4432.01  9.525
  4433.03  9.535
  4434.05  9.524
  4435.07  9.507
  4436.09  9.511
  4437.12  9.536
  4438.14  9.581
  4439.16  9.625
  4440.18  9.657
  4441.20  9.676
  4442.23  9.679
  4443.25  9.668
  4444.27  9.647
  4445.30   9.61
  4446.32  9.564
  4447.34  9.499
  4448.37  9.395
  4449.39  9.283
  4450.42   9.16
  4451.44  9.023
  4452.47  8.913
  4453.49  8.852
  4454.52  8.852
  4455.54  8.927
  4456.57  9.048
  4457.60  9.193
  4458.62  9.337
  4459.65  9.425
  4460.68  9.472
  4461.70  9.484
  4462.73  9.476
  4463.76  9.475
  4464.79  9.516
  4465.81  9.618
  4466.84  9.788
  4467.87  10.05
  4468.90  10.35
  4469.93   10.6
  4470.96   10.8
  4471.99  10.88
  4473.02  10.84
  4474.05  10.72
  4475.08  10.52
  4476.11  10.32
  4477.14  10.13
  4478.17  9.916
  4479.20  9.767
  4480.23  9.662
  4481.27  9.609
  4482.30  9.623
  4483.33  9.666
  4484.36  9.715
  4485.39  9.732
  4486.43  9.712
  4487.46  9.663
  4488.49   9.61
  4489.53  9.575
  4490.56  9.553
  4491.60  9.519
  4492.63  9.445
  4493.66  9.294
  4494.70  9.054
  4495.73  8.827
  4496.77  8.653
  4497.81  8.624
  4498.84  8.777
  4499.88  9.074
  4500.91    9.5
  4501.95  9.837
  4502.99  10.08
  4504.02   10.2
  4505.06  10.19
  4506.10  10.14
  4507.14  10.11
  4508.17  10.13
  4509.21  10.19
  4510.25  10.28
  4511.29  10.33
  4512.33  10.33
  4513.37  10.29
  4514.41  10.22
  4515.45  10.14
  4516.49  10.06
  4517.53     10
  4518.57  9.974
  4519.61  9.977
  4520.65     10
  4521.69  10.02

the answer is 10.2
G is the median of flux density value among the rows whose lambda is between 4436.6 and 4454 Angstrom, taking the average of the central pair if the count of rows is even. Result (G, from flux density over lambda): 9.6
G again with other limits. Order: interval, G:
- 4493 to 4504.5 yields 9.1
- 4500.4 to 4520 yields 10.1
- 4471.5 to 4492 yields 9.7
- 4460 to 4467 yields 9.5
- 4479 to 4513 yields 9.7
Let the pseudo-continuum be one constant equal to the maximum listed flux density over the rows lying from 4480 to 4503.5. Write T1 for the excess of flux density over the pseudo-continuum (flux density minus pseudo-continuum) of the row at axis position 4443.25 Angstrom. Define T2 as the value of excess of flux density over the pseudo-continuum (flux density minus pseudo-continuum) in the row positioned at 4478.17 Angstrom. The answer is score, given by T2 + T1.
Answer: -0.6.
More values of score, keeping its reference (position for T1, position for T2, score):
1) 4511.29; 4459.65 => -0.4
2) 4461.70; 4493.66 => -1.4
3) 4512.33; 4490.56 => -0.3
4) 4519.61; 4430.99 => -0.7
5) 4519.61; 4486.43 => -0.5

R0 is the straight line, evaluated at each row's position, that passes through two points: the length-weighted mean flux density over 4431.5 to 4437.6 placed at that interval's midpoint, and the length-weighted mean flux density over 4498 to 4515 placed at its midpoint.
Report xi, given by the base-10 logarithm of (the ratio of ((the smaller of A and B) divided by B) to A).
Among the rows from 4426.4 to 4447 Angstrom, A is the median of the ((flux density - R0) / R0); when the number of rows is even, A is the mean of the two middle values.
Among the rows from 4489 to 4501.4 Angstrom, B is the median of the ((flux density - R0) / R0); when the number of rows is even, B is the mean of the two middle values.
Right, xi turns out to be 2.73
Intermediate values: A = 0.002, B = -0.071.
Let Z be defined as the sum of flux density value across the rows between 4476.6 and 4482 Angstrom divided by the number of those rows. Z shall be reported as 9.8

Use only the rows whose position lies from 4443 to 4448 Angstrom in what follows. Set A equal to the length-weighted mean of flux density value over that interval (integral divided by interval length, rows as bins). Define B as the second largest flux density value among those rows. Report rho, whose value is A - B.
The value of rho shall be -0.06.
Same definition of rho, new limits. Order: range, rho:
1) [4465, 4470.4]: -0.30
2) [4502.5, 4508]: -0.03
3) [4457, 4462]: -0.09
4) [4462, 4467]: -0.06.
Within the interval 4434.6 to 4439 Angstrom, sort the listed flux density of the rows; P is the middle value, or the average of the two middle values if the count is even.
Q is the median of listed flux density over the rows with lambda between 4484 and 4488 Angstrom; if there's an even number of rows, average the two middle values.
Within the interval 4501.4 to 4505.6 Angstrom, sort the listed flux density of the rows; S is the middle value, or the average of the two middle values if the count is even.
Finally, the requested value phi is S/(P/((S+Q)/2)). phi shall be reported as 10.6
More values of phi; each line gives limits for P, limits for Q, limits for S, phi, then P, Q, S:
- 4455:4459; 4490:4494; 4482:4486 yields 10.2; 9.1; 9.5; 9.7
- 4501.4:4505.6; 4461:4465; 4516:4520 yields 9.6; 10.1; 9.5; 10.0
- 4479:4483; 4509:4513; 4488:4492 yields 9.9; 9.6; 10.3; 9.6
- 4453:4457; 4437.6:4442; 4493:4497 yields 9.3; 8.9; 9.6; 8.9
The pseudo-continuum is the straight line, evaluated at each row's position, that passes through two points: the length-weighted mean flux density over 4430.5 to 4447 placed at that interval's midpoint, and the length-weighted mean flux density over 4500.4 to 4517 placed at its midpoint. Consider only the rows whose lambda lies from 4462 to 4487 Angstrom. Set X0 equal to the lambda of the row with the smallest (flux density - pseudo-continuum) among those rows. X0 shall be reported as 4481.27 Angstrom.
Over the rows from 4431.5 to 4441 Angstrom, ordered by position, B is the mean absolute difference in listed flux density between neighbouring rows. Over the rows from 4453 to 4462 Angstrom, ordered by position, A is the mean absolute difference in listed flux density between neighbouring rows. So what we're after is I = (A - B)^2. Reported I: 0.003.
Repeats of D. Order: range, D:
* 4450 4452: 9.1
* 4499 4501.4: 9.2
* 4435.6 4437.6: 9.5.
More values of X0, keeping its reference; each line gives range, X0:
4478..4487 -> 4481.27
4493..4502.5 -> 4497.81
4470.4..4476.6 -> 4476.11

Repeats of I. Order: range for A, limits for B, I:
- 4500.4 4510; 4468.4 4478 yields 0.003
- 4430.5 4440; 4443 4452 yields 0.003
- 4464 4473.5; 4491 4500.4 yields 0.000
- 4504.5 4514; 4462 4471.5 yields 0.015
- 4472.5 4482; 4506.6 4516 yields 0.011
